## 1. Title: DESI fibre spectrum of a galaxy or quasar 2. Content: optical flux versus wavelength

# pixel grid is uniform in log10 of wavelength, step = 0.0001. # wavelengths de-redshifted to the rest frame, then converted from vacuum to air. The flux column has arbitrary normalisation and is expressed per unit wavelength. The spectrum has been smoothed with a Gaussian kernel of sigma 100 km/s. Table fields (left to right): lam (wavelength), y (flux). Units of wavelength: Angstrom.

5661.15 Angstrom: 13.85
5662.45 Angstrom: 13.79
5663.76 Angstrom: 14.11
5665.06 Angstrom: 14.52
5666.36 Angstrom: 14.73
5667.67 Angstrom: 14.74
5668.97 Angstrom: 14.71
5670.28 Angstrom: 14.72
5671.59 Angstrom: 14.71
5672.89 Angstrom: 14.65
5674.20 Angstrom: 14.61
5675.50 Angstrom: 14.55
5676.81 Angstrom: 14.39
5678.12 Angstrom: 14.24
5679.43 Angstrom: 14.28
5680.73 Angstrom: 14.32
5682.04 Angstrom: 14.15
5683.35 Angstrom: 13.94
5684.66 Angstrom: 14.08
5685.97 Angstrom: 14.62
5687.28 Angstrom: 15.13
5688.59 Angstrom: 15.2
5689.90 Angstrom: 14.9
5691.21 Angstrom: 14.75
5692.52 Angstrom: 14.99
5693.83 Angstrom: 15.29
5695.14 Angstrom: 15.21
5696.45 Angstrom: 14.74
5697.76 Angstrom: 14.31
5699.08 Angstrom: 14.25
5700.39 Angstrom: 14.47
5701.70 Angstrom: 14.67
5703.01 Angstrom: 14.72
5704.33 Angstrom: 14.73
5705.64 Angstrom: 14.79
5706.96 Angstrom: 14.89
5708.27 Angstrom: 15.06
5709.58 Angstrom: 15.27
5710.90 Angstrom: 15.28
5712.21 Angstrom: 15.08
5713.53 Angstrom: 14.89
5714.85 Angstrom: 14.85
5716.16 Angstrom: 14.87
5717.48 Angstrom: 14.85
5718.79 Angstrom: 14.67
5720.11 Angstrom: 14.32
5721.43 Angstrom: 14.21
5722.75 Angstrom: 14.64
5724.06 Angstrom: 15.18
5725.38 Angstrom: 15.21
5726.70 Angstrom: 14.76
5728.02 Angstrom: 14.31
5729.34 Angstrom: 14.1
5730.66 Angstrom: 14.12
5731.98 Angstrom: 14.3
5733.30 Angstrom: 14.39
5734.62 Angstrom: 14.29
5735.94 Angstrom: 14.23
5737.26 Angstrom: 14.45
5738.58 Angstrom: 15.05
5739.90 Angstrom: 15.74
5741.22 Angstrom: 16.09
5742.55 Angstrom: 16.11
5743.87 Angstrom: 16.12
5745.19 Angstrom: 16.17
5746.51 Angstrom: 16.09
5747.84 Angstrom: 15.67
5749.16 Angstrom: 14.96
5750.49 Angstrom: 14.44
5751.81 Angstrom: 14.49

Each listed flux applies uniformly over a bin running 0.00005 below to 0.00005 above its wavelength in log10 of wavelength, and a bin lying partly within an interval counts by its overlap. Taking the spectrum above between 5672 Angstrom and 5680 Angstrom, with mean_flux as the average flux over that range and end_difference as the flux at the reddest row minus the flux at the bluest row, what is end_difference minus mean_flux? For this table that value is -14.8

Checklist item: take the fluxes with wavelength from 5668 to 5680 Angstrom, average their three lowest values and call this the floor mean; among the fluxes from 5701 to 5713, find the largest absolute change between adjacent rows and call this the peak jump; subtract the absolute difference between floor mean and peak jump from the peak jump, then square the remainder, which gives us 193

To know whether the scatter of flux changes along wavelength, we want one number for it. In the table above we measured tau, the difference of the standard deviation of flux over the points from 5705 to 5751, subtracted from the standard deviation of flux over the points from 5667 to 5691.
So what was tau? -0.29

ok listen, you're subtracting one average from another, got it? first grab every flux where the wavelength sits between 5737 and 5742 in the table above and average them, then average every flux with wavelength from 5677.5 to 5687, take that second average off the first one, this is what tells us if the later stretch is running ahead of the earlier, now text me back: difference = 1.1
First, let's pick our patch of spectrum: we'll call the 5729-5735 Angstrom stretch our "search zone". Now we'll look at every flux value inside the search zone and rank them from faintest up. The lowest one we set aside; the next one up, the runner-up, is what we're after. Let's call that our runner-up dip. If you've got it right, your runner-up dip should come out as 14.12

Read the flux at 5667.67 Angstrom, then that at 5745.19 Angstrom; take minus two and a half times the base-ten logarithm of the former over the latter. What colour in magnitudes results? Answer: 0.10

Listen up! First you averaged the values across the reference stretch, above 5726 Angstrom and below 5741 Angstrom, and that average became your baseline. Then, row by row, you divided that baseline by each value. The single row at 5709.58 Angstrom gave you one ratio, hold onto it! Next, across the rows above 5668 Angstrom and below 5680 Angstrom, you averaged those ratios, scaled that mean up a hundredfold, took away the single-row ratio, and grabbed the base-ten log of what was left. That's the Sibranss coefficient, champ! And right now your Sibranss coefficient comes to 2.00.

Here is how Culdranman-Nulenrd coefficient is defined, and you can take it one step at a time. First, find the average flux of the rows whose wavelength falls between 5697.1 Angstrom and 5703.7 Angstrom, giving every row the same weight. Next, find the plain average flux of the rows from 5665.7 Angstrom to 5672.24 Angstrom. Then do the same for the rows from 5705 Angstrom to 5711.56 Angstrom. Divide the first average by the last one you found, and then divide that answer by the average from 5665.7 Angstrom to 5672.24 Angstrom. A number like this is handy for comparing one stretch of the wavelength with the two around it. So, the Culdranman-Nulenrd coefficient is 0.0653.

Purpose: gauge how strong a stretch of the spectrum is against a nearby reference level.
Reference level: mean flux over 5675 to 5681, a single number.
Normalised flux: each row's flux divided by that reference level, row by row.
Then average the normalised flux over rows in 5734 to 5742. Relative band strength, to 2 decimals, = 1.04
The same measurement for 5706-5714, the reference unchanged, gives 1.05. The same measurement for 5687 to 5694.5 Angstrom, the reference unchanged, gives 1.05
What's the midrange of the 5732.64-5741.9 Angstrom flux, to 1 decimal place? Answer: 15.2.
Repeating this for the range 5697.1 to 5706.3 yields 14.5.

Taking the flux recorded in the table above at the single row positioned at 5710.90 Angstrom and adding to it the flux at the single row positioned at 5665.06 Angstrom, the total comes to 29.8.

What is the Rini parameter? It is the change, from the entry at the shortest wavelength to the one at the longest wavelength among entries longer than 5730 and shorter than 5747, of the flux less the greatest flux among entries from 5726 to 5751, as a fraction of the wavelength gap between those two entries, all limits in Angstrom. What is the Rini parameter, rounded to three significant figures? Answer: 0.124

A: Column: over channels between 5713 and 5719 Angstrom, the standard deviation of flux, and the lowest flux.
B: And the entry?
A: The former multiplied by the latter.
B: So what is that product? 1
